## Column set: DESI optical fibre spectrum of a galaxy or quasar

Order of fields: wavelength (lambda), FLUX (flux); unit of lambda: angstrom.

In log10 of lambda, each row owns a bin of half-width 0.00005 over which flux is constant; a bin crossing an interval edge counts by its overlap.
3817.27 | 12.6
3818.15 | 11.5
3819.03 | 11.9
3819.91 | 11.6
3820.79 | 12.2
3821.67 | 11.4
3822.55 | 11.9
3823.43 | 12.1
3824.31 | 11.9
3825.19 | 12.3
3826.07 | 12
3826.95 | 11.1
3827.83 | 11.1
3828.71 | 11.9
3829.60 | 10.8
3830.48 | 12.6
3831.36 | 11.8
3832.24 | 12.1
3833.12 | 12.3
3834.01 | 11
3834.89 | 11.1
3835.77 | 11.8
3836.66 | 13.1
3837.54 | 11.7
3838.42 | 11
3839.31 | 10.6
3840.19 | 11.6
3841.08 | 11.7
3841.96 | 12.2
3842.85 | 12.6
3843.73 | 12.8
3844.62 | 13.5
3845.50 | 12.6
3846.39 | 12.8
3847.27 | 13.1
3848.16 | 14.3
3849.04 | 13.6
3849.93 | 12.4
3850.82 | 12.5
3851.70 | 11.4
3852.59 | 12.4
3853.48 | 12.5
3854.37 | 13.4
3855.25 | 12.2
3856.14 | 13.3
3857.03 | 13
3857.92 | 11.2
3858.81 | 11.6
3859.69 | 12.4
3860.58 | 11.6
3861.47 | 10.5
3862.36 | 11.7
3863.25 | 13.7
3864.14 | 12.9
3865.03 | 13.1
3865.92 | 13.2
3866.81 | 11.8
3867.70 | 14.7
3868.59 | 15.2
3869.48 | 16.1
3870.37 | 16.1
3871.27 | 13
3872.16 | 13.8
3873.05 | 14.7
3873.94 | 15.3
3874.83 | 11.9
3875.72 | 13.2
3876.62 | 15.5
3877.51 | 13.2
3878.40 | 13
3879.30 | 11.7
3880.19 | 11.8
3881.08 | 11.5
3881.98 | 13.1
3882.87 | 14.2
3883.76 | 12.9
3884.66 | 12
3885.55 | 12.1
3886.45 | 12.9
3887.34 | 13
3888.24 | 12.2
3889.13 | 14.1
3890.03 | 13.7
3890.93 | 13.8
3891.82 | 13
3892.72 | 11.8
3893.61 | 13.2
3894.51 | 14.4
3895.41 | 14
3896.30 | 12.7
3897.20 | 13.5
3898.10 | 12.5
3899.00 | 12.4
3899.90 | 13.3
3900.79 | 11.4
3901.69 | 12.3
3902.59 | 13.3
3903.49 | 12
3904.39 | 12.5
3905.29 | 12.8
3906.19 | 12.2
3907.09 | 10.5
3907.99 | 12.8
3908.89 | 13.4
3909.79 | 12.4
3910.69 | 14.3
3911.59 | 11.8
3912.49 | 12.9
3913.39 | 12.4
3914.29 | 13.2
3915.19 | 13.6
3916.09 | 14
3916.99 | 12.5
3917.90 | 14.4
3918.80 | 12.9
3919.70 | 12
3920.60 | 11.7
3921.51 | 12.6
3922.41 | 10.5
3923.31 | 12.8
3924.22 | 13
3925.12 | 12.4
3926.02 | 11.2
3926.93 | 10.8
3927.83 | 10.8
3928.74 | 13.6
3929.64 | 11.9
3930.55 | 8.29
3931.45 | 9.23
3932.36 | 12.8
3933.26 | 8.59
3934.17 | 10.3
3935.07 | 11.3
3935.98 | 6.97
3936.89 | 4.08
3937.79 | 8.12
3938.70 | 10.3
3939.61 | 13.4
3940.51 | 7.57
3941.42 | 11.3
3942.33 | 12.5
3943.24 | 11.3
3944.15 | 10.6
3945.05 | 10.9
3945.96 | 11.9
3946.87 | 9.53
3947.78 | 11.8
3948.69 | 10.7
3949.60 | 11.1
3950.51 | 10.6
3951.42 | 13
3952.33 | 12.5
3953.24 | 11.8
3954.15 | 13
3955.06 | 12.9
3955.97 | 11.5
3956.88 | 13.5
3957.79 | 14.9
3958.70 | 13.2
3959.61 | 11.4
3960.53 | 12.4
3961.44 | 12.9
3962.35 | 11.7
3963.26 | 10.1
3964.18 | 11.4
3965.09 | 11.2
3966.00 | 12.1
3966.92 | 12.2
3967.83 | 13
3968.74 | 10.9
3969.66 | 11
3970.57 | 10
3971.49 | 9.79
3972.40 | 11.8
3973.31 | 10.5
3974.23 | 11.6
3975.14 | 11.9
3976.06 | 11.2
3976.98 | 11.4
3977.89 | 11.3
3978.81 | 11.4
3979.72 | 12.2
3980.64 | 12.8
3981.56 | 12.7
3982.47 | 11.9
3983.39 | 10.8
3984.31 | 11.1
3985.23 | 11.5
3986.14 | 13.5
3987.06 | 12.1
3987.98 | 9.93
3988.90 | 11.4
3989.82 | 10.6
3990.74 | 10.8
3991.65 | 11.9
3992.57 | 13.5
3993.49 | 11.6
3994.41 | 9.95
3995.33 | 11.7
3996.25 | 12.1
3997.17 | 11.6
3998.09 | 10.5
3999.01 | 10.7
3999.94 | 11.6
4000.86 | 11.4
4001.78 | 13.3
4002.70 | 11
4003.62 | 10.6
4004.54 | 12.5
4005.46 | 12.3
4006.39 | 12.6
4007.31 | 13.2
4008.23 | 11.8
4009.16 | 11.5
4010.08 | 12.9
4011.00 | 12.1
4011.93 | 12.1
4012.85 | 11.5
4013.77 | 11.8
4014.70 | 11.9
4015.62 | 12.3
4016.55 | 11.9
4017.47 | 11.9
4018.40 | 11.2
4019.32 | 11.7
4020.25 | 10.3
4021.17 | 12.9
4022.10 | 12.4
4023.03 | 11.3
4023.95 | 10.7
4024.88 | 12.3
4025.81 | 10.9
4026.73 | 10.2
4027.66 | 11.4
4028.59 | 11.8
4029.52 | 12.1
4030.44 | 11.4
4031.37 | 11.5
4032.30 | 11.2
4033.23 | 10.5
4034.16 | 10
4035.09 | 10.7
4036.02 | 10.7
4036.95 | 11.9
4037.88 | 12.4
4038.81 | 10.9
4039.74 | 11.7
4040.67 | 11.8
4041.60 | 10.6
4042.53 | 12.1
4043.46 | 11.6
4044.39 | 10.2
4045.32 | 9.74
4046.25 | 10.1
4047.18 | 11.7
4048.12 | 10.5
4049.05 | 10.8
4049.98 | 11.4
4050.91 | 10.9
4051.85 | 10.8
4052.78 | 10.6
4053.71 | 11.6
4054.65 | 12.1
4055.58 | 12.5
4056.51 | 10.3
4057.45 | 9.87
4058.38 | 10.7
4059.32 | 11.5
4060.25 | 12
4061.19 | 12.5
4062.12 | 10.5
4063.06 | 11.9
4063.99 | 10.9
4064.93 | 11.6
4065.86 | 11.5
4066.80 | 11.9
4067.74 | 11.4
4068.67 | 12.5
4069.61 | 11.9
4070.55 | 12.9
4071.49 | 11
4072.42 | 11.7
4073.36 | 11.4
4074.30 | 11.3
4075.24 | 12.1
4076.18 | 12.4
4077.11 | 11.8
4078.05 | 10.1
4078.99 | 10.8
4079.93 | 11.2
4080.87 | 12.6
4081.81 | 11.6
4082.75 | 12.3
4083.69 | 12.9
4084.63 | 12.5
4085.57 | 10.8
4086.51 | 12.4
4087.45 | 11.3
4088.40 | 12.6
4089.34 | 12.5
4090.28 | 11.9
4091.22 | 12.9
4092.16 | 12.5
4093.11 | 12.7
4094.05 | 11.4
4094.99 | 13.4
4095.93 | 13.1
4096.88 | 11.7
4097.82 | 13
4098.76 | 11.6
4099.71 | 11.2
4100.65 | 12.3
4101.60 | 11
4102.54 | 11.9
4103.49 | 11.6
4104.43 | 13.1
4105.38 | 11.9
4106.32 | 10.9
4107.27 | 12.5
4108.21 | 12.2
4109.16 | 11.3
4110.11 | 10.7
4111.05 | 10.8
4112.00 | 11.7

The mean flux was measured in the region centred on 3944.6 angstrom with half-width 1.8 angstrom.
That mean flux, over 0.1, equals 112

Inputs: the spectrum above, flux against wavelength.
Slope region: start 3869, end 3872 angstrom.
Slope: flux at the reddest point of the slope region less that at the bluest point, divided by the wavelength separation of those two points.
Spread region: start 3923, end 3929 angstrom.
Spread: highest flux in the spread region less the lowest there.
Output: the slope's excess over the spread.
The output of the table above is -4.5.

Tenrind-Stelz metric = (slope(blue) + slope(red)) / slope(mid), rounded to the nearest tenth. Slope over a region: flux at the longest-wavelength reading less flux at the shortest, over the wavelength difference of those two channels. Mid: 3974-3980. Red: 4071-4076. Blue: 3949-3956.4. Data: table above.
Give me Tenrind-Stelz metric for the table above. 3.3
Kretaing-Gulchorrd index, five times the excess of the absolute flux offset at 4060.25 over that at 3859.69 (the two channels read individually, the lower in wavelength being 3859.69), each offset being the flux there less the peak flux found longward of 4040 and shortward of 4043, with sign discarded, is -1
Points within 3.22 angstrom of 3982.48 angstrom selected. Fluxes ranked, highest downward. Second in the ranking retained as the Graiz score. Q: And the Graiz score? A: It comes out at 12.7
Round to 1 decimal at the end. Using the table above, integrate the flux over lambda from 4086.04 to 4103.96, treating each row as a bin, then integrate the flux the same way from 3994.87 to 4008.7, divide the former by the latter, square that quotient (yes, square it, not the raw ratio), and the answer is 1.8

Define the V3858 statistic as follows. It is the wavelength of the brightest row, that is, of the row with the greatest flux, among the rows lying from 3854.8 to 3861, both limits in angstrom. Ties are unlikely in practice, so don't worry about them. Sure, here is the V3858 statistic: 3856.14 angstrom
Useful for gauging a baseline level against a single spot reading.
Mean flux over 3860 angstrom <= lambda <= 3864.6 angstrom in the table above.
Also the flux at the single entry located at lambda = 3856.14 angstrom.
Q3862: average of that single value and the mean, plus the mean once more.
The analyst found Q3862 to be 24.8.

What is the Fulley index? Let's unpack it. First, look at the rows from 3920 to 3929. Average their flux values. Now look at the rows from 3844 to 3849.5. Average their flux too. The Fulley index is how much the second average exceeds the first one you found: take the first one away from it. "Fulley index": 1.4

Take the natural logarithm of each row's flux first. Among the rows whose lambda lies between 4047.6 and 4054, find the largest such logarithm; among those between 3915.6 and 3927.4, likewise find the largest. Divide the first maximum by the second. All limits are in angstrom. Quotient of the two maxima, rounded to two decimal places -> 0.92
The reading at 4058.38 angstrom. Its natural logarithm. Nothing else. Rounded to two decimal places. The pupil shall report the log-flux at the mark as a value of 2.37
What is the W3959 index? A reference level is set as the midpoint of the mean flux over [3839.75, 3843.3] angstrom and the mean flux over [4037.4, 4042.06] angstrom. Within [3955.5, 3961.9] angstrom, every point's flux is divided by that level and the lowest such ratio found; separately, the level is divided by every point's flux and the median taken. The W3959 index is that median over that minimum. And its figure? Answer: 0.94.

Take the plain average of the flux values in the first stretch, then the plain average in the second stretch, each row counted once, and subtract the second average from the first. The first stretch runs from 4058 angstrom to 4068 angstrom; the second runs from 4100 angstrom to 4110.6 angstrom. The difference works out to -0.3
